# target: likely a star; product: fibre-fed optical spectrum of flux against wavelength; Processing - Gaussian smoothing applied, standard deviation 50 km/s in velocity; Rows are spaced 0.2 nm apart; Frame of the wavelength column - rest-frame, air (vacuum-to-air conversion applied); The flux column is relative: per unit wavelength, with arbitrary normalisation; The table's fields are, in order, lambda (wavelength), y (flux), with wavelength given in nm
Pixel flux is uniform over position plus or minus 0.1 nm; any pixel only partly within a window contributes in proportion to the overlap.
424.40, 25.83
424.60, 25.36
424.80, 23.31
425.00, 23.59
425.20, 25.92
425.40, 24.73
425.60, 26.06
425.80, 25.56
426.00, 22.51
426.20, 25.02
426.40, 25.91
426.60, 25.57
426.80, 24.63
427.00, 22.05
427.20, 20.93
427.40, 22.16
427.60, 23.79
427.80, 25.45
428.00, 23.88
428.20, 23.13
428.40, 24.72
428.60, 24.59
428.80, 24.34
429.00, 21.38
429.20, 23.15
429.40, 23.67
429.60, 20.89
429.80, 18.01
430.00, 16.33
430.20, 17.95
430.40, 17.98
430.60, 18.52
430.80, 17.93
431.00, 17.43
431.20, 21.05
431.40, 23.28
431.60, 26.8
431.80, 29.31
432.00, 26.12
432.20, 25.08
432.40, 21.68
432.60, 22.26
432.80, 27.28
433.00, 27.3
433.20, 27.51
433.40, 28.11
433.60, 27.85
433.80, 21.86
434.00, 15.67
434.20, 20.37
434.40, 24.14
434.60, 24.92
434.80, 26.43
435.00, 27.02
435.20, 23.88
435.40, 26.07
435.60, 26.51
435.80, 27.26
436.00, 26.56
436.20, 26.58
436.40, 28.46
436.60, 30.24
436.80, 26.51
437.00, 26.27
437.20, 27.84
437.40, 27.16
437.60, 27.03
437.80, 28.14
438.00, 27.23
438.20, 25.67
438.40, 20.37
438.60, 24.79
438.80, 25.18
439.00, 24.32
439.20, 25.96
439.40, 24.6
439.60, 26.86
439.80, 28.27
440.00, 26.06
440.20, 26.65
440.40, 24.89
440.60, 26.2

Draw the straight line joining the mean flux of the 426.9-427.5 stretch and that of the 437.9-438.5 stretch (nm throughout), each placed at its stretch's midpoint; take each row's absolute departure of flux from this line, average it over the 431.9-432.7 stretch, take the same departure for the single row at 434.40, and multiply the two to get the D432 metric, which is 1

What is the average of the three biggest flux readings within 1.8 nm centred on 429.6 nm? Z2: 23.7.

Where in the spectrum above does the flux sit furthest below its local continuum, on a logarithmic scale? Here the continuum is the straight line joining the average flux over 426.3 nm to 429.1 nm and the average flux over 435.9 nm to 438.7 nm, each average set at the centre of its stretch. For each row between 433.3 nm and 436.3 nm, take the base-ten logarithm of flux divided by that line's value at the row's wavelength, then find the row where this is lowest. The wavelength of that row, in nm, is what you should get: 434.00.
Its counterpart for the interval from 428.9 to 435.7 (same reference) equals 434.00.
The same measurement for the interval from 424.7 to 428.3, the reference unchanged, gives 427.20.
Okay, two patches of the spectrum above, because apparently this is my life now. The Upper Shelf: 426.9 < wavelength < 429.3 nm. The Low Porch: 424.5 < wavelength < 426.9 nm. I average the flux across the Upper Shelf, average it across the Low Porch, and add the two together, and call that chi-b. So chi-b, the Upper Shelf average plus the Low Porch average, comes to 48.1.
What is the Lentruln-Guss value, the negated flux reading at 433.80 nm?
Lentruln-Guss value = -22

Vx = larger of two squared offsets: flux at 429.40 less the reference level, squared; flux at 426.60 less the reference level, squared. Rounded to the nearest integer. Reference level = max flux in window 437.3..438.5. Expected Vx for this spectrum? 20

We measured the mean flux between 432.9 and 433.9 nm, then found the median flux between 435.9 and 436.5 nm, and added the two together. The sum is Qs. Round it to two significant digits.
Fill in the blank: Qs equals 53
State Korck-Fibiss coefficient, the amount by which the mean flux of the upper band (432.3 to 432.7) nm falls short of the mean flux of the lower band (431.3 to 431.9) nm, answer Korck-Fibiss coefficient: 4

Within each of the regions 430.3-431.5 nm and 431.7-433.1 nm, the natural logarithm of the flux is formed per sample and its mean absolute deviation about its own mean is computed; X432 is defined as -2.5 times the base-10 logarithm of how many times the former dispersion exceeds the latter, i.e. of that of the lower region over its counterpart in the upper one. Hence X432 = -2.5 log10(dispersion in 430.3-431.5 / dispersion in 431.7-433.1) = -0.1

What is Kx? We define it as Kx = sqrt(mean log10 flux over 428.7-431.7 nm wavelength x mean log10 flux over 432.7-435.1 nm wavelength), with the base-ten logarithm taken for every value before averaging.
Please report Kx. 1.35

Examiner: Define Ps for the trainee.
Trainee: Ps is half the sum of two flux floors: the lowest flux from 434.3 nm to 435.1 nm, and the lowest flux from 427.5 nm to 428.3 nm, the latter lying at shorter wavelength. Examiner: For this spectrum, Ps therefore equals 23.6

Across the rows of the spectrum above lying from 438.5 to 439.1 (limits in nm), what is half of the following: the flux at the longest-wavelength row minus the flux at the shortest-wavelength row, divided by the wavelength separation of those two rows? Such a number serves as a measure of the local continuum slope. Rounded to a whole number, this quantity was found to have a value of -1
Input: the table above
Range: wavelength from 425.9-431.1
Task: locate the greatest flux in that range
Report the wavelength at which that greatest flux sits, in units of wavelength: 426.40 nm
